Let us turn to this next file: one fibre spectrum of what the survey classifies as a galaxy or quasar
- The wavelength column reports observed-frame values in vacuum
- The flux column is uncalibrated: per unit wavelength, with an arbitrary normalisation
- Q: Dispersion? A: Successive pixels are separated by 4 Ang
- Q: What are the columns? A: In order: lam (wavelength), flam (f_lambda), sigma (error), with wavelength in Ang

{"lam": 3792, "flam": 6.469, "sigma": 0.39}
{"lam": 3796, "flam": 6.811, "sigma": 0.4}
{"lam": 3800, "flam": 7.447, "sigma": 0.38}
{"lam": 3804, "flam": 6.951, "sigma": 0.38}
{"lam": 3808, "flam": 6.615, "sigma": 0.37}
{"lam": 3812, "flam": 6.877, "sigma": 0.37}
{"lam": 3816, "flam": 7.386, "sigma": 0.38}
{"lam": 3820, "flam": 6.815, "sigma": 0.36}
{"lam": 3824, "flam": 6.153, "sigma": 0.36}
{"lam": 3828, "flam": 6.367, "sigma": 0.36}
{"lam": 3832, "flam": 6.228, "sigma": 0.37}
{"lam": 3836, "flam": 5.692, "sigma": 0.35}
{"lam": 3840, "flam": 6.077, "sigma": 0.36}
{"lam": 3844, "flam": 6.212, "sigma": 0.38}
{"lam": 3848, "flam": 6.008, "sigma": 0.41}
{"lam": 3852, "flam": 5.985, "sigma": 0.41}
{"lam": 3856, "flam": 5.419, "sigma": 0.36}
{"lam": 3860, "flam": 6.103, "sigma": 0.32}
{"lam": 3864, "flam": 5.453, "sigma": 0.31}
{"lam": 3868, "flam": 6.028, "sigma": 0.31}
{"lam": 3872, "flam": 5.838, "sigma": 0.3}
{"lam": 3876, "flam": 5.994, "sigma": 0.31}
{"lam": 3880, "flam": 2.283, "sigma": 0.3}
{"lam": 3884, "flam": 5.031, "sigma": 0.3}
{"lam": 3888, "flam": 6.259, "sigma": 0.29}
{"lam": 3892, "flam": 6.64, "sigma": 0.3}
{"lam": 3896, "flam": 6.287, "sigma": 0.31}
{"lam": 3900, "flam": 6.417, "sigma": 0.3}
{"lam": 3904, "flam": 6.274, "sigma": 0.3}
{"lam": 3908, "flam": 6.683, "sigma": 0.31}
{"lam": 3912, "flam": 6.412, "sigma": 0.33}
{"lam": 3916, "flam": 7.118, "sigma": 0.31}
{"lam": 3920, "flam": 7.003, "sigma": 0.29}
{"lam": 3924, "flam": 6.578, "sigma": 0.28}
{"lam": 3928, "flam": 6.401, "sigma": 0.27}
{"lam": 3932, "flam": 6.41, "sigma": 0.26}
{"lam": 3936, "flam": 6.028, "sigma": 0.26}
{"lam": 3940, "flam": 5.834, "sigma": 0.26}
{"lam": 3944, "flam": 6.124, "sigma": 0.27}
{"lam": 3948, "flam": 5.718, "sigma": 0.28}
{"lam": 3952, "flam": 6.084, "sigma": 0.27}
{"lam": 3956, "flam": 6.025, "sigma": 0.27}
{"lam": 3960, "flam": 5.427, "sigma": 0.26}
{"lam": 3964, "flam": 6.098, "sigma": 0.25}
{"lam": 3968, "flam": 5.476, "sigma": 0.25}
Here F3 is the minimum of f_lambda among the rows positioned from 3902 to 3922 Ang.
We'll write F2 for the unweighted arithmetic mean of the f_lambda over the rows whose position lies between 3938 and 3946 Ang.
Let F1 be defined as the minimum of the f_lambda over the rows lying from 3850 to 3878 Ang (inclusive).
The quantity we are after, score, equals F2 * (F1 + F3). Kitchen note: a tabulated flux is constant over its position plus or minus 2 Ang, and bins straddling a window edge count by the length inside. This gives 70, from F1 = 5.419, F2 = 6.0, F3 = 6.274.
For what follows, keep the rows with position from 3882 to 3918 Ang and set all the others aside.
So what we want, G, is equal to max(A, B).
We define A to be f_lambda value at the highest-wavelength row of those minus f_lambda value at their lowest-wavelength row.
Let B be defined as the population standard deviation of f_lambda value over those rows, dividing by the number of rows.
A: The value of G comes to 2.1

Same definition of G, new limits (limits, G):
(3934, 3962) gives 0.2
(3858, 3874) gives 0.3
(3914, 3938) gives 0.4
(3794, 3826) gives 0.4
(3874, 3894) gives 1.6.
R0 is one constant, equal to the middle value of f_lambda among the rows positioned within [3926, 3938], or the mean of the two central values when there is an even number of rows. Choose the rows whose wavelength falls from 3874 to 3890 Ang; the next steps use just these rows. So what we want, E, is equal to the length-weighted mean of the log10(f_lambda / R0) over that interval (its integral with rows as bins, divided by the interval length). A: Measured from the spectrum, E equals -0.15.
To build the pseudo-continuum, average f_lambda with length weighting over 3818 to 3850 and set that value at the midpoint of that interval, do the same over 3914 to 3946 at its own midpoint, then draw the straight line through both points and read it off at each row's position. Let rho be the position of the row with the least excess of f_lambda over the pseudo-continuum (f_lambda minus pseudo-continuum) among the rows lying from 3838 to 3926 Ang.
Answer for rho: 3880 Ang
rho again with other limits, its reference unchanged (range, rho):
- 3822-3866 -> 3856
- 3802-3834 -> 3824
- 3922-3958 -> 3948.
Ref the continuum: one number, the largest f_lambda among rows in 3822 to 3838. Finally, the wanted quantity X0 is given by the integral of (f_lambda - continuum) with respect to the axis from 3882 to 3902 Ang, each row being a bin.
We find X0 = -5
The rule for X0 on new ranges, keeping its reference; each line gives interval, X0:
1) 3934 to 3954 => -8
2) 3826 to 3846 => -5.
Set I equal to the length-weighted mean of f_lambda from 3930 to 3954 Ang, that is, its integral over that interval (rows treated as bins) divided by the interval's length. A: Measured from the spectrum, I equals 6.0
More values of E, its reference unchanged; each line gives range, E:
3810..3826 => 0.03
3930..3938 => -0.01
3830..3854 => -0.03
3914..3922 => 0.04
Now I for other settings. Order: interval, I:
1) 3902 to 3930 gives 6.6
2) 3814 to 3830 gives 6.7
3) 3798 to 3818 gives 7.1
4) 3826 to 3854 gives 6.1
